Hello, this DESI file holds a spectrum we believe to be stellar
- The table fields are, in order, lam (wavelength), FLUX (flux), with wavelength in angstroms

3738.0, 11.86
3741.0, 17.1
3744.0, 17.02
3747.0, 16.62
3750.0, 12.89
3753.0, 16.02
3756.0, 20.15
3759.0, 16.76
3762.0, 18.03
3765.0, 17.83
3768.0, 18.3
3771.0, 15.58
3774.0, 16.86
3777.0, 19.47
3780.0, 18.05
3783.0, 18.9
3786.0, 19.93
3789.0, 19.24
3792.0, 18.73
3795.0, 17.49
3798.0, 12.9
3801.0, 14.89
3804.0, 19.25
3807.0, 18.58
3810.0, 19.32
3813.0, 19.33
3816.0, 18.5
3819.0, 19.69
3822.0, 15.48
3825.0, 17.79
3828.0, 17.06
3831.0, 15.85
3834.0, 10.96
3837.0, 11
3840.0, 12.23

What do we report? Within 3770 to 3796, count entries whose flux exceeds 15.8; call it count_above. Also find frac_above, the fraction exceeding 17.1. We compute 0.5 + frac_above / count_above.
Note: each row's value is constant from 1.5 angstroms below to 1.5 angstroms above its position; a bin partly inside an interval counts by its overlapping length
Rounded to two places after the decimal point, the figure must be 0.60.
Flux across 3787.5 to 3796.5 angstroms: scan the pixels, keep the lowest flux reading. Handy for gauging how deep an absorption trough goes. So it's 17.49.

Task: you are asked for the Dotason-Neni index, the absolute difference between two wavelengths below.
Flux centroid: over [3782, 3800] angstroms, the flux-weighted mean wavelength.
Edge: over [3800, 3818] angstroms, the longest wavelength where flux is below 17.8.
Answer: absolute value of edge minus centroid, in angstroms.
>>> 11.0 angstroms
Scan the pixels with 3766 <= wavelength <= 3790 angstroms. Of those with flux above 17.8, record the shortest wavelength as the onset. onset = 3768.0 angstroms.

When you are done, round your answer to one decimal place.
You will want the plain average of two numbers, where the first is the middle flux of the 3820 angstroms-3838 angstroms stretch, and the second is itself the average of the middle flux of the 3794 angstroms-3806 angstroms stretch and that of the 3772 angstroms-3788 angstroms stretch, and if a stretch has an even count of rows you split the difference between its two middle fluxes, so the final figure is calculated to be 16.6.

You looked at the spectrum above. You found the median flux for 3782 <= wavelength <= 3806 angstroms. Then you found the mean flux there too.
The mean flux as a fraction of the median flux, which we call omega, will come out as 0.94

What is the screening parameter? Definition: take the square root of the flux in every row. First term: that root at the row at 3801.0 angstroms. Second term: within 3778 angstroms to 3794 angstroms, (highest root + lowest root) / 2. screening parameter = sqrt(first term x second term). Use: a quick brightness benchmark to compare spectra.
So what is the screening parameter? 4.10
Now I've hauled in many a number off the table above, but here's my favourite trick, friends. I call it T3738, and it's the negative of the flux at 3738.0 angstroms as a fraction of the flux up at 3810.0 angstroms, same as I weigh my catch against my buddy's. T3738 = -0.61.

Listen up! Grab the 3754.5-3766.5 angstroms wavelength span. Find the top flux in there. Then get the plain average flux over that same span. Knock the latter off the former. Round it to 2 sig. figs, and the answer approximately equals 2.0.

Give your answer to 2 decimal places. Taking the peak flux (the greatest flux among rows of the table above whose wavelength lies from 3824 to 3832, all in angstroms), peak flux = 17.79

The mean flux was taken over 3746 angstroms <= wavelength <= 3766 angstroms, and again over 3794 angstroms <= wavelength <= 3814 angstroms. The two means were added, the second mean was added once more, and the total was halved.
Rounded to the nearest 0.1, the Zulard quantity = 25.8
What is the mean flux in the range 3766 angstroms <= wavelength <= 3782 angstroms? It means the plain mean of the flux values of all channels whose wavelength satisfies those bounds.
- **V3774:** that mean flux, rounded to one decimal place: 17.7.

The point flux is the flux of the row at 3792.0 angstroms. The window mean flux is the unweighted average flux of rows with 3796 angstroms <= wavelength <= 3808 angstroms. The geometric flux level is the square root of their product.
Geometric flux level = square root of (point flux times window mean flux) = 17.5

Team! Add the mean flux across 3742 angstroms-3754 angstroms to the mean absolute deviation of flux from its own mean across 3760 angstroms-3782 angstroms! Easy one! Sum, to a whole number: 17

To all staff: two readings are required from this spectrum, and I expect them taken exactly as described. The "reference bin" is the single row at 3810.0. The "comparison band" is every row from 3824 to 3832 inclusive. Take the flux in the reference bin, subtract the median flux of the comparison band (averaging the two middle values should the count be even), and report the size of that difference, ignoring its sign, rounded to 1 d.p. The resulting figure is 2.3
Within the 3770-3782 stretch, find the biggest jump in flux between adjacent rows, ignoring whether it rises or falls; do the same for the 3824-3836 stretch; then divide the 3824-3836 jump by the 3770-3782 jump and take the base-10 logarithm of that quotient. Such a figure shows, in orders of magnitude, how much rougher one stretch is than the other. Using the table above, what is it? 0.27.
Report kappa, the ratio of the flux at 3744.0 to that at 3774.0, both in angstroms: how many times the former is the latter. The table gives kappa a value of 1.01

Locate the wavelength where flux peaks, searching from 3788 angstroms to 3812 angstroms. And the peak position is 3810.0 angstroms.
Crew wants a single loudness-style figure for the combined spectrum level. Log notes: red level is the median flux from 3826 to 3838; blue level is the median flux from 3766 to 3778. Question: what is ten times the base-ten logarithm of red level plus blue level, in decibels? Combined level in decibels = 14.9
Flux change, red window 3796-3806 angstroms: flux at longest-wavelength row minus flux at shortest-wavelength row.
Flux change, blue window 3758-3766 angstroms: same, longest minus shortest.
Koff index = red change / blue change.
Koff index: 5.9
